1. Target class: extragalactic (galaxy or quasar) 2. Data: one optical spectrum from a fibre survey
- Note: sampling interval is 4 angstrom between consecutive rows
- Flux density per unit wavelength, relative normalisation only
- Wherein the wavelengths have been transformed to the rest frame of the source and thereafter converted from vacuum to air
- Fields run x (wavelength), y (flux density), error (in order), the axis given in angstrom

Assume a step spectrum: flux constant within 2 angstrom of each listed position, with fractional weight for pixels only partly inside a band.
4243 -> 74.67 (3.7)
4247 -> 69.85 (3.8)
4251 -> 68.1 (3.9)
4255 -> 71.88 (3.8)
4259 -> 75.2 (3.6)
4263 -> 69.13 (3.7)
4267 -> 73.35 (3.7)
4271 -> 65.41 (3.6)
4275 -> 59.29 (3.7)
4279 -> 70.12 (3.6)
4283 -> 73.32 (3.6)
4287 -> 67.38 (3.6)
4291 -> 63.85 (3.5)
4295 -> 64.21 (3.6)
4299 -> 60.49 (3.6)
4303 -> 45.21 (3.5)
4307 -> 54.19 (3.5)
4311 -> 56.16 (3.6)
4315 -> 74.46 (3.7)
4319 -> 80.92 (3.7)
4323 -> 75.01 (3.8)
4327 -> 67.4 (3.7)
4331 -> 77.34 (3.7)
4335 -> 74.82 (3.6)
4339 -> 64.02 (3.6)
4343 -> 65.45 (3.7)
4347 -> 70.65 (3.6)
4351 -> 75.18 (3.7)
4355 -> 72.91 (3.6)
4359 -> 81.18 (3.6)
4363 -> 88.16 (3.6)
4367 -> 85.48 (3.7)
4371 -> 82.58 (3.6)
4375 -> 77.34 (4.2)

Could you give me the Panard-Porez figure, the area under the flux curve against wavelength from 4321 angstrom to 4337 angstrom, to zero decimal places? 1178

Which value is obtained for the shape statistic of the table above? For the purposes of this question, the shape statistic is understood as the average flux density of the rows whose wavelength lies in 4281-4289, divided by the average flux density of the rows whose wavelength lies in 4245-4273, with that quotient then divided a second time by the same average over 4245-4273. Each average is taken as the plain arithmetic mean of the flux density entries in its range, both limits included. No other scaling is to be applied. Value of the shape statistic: 0.0142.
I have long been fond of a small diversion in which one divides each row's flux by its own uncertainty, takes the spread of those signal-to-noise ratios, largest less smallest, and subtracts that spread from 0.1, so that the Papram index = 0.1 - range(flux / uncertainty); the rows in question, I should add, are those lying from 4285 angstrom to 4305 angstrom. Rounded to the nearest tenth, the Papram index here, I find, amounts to -5.7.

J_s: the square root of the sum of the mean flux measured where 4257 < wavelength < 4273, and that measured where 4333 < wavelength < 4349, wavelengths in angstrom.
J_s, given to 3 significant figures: 11.8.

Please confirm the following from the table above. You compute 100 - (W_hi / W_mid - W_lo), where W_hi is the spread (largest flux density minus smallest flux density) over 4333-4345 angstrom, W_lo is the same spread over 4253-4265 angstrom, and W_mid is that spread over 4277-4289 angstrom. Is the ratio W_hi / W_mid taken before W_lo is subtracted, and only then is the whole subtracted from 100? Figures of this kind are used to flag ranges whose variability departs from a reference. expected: 104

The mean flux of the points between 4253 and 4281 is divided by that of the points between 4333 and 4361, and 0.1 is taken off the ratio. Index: 0.86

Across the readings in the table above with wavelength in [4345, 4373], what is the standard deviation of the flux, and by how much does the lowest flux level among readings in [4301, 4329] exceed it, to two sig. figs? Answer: 39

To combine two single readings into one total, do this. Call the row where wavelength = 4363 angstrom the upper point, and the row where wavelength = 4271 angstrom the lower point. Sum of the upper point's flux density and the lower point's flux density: 154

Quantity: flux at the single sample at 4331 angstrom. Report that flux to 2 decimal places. 77.34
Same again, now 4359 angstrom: 81.18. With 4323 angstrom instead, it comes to 75.01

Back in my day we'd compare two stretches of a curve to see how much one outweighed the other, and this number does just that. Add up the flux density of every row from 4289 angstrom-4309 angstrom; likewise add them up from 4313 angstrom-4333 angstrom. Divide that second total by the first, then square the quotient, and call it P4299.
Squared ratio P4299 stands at 1.7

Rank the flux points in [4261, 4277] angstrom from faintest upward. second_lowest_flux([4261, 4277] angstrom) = 65.41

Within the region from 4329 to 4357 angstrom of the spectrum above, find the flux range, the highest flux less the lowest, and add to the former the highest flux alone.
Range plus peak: 91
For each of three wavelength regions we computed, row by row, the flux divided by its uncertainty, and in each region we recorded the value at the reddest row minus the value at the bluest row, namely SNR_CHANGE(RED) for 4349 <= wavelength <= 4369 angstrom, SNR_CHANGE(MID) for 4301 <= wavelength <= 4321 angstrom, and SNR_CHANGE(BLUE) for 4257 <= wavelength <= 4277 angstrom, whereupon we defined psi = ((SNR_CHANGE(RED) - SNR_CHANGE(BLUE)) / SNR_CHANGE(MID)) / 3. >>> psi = 0.28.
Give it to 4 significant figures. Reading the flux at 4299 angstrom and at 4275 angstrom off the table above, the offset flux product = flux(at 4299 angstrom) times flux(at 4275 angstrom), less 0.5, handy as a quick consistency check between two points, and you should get 3586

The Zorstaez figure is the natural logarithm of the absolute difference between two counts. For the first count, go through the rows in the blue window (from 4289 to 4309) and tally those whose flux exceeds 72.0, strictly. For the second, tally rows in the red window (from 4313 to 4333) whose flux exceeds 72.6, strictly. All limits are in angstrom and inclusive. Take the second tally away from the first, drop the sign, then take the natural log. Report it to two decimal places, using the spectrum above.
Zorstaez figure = 1.39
